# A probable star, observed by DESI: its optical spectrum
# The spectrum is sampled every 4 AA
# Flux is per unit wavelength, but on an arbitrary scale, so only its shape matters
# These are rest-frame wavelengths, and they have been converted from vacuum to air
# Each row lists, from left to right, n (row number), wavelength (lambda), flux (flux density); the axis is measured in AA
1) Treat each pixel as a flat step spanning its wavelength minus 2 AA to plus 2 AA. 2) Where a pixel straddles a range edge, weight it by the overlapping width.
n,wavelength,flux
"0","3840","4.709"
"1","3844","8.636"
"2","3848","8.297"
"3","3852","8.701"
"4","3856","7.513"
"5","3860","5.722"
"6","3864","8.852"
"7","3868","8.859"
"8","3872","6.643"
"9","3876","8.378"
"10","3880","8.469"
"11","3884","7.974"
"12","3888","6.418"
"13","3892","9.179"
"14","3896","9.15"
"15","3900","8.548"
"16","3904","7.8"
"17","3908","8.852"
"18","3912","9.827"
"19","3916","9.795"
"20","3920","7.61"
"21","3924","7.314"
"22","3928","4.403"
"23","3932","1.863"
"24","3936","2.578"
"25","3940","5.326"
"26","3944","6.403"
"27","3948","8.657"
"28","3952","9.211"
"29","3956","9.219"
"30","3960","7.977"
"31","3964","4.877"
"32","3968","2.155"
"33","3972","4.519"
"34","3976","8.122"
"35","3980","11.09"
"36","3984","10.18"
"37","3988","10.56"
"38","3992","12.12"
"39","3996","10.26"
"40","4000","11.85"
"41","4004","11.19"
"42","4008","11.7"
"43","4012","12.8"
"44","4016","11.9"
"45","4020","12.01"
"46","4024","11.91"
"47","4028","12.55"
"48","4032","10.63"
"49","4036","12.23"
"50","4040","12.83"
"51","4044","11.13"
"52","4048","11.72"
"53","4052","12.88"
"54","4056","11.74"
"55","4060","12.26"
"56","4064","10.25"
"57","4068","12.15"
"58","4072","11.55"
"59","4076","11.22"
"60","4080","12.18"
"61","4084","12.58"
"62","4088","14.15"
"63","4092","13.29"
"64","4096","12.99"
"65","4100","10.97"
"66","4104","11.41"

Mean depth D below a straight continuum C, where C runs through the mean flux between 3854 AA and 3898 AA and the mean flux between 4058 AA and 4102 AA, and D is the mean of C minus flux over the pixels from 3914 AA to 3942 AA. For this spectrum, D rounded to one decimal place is 3.4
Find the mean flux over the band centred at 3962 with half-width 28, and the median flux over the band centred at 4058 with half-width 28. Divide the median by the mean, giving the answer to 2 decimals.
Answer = 1.66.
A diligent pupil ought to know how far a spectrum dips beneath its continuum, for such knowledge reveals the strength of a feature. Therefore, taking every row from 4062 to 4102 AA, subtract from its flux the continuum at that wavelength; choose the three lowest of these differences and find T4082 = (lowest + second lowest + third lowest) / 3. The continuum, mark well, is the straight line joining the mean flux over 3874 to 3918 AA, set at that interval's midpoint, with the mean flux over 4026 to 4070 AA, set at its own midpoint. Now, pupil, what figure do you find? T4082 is -1.7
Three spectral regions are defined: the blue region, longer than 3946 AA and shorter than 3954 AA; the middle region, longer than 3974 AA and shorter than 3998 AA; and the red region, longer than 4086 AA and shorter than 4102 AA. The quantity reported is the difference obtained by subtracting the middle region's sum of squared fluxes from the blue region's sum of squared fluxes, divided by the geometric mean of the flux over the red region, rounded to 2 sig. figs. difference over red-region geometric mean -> -39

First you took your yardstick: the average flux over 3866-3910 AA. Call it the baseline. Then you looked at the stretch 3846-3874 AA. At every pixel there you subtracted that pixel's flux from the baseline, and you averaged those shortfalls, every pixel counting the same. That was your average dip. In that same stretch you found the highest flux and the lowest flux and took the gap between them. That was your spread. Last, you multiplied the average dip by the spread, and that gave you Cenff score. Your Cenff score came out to 1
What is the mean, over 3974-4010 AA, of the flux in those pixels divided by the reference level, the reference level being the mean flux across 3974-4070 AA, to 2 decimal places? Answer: 0.94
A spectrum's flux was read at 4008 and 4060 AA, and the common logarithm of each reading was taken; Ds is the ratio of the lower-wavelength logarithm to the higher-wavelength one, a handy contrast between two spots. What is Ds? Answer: 0.98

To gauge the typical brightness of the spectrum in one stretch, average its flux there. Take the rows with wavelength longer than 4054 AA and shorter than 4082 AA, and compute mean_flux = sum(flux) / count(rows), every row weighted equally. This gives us 11.6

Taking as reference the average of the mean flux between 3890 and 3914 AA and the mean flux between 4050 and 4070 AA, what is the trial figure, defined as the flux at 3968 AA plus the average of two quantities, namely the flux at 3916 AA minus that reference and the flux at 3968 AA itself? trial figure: 2.9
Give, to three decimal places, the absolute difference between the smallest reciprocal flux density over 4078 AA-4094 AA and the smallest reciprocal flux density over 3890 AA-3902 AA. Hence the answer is 0.038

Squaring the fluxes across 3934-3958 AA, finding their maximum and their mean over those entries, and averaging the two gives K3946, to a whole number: 69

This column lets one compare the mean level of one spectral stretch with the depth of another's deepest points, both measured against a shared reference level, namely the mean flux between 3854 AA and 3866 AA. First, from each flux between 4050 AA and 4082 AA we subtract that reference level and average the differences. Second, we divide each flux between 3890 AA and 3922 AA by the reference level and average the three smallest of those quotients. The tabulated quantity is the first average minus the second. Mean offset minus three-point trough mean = 3.33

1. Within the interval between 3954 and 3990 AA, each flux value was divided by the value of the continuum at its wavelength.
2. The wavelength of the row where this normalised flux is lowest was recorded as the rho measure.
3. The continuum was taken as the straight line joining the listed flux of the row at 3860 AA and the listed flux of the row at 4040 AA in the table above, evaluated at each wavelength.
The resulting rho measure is 3968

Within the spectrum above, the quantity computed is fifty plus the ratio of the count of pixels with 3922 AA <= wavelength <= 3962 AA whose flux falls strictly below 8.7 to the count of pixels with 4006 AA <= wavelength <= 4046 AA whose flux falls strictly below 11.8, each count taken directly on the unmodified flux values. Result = 52.7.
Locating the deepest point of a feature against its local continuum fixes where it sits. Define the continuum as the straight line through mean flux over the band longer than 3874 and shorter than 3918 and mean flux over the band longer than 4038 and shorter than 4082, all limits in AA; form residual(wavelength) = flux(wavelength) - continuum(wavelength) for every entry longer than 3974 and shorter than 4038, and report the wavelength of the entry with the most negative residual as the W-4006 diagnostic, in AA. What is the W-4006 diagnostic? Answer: 3976 AA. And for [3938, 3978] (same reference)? 3968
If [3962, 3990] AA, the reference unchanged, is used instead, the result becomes 3968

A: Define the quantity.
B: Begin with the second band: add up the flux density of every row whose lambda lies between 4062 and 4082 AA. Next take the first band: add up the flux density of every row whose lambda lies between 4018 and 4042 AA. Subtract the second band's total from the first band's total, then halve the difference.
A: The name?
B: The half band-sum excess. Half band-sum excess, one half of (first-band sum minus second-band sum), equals 7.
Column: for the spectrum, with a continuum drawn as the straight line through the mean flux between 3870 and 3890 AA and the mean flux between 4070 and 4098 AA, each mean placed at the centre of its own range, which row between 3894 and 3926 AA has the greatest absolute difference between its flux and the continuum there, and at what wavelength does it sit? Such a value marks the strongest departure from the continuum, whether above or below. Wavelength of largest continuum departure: 3912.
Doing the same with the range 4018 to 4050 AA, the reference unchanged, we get 4028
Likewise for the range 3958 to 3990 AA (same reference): 3968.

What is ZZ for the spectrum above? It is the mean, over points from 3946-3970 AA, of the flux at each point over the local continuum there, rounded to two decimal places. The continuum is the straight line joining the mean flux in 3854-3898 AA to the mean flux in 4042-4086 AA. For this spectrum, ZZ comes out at 0.73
